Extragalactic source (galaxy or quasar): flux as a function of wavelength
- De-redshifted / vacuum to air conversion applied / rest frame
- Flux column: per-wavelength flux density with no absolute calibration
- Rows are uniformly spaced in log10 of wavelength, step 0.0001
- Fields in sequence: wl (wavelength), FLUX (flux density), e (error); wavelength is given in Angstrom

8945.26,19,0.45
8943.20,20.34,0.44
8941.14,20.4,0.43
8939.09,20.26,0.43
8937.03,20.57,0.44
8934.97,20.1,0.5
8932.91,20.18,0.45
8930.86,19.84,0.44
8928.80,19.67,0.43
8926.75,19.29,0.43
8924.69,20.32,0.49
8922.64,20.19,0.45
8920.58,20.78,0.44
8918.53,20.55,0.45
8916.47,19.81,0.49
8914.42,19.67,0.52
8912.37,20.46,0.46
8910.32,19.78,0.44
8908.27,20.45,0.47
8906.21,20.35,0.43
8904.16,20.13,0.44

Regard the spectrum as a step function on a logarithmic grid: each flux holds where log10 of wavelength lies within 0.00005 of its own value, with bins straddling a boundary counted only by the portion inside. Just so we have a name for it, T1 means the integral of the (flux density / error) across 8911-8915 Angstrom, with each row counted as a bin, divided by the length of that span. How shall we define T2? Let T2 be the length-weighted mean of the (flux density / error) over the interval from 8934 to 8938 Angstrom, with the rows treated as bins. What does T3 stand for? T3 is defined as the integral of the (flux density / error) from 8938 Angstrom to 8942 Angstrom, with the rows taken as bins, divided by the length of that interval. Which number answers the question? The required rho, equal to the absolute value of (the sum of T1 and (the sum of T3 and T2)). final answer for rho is 133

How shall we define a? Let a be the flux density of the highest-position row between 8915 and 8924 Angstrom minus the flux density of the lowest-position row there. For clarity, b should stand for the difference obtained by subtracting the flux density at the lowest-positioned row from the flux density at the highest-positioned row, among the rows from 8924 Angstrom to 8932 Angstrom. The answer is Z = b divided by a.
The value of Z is -1.3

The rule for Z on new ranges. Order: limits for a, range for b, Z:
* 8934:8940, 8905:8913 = 0.7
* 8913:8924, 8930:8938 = 1.4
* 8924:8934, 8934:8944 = -1.7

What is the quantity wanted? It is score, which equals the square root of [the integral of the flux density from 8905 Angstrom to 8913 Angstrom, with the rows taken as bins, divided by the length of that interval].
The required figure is 4.50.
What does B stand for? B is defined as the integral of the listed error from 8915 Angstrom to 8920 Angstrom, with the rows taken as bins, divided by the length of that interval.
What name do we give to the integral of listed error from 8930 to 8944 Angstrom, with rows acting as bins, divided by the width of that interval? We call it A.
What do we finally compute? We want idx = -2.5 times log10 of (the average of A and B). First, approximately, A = 0.448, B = 0.472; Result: 0.844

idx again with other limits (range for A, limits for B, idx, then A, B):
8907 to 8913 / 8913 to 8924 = 0.837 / 0.455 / 0.470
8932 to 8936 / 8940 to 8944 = 0.854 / 0.475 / 0.435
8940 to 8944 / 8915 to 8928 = 0.873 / 0.435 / 0.460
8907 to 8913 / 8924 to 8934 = 0.865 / 0.455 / 0.447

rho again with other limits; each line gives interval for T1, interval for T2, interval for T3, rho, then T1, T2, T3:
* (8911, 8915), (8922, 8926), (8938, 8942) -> 132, 42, 43.1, 47.3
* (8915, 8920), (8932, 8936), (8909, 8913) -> 130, 43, 42.4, 44.7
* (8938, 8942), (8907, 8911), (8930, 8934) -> 137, 47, 44.3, 44.9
